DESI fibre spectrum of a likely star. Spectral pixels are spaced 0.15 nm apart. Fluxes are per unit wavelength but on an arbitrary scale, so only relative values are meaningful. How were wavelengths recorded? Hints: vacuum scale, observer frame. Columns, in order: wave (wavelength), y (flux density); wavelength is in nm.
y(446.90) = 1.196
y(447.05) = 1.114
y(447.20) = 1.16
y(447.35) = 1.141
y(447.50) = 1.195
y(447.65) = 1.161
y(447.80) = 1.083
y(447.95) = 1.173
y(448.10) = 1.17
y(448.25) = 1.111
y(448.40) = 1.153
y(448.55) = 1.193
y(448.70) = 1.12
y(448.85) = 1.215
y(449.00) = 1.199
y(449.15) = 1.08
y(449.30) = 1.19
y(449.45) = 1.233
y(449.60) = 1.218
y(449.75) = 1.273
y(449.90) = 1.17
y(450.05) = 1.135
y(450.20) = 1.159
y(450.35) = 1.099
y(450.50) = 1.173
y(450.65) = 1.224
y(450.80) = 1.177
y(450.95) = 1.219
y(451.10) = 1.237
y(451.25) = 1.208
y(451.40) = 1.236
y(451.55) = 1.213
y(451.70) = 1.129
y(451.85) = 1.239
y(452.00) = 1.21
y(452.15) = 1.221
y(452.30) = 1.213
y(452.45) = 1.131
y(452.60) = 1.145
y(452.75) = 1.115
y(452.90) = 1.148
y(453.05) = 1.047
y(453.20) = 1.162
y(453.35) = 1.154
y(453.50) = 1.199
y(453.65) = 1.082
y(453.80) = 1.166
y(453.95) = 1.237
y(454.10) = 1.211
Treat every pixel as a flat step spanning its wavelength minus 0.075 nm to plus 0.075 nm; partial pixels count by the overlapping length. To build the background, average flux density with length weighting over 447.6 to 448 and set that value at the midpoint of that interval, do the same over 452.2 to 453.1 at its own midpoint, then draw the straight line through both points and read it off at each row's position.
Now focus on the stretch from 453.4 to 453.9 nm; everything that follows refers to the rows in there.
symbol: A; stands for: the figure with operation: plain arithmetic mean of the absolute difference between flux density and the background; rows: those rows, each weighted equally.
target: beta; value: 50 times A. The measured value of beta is 2.4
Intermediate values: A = 0.048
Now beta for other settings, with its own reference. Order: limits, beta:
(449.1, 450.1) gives 3.3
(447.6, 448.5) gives 1.6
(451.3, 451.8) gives 3.0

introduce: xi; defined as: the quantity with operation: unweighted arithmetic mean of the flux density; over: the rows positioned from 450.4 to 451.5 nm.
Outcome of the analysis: 1.21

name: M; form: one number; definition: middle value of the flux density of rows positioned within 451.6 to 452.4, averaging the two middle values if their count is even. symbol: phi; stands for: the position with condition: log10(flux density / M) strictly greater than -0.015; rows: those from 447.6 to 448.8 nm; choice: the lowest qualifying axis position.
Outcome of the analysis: 447.95 nm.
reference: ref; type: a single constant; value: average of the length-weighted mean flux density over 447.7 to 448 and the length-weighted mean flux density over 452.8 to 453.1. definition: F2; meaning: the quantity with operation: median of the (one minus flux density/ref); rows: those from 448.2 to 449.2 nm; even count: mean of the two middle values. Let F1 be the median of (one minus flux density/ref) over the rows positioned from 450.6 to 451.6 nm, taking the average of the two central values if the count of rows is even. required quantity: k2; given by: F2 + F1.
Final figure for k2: -0.127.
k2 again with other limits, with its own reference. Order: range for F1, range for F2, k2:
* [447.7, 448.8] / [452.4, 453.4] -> -0.061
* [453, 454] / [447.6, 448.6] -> -0.083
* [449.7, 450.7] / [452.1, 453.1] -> -0.076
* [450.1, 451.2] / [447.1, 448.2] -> -0.097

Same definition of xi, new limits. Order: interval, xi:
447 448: 1.15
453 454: 1.15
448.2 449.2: 1.15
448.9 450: 1.19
